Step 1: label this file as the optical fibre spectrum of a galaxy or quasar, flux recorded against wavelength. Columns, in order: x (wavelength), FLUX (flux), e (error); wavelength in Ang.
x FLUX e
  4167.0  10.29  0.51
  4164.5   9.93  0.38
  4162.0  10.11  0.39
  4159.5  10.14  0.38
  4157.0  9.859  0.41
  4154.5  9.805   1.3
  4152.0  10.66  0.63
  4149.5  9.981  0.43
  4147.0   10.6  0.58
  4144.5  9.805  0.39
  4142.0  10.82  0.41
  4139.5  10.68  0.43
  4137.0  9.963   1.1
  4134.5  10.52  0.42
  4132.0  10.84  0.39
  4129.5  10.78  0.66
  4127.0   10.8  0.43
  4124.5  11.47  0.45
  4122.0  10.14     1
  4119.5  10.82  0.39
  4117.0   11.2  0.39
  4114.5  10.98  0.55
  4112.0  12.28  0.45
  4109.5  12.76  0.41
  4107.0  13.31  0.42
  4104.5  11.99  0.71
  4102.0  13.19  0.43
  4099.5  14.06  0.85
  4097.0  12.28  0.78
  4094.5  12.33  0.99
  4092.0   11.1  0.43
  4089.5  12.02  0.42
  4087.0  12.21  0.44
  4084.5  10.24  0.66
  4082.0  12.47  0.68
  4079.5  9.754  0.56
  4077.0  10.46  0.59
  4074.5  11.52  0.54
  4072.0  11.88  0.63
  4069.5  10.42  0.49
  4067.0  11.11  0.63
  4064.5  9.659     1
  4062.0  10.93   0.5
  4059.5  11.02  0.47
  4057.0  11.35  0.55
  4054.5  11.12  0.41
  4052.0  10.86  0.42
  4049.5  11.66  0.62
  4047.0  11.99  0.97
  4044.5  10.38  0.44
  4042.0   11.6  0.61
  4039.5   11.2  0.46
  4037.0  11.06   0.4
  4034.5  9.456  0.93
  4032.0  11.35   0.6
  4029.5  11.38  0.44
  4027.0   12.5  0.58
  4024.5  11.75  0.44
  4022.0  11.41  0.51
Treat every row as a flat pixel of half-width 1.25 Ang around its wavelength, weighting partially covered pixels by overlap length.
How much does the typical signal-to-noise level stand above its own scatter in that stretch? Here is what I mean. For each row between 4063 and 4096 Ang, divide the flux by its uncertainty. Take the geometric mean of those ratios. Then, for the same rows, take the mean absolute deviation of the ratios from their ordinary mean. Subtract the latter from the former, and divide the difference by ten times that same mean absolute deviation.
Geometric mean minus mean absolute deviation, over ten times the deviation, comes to 0.34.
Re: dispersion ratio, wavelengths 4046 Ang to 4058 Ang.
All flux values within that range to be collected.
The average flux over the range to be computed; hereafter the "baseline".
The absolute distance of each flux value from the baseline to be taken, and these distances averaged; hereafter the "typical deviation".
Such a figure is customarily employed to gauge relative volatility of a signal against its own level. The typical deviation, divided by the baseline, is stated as 0.030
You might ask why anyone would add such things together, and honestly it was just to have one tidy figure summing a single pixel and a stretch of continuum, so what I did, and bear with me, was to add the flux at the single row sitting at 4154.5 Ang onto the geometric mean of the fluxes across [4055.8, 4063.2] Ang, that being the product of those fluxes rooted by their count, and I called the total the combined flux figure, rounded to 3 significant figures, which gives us 20.9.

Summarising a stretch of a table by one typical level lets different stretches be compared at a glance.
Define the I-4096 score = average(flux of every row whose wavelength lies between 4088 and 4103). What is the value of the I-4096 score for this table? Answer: 12.5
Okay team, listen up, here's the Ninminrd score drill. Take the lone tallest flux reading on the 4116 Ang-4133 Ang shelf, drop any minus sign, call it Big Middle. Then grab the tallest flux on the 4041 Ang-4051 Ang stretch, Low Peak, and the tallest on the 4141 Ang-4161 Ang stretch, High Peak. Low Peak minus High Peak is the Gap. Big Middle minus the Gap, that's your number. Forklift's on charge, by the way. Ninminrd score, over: 10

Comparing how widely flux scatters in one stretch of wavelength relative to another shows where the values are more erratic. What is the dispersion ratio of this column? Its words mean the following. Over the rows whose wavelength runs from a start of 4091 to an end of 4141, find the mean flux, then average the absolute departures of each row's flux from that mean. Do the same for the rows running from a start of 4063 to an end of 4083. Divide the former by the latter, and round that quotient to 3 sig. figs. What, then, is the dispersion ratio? 1.15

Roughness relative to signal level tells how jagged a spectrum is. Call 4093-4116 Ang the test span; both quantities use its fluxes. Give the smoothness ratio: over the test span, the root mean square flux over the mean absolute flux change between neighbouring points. 13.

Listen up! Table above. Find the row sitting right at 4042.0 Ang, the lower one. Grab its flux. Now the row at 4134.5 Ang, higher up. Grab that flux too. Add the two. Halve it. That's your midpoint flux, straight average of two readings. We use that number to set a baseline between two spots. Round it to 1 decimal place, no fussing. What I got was 11.1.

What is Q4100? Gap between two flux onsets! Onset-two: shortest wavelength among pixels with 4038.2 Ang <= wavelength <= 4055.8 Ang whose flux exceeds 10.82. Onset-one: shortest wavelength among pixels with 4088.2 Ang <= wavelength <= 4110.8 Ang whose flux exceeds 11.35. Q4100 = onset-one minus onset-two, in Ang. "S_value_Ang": 50.0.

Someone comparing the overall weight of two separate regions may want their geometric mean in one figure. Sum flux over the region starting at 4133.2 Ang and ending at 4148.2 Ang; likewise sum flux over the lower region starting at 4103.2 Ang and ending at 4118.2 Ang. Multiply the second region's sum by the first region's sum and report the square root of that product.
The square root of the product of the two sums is 67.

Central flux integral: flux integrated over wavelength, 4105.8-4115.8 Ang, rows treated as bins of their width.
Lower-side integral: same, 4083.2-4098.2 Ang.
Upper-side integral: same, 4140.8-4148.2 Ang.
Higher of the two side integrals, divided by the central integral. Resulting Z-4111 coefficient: 1.4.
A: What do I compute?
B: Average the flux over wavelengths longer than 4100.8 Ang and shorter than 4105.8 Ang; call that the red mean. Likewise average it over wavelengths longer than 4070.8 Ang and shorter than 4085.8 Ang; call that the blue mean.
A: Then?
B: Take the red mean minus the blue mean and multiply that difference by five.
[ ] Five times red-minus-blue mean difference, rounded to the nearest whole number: 8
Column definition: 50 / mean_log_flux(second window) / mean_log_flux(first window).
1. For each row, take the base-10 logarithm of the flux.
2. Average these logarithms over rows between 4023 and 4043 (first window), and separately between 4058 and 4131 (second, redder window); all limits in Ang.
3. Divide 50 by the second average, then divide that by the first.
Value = 44.9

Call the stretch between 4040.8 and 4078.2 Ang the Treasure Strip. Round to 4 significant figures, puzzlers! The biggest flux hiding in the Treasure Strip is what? 11.99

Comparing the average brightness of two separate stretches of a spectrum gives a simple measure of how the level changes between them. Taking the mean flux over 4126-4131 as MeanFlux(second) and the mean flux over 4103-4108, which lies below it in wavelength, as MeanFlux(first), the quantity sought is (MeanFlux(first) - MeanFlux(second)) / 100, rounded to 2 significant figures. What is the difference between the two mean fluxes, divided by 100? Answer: 0.019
